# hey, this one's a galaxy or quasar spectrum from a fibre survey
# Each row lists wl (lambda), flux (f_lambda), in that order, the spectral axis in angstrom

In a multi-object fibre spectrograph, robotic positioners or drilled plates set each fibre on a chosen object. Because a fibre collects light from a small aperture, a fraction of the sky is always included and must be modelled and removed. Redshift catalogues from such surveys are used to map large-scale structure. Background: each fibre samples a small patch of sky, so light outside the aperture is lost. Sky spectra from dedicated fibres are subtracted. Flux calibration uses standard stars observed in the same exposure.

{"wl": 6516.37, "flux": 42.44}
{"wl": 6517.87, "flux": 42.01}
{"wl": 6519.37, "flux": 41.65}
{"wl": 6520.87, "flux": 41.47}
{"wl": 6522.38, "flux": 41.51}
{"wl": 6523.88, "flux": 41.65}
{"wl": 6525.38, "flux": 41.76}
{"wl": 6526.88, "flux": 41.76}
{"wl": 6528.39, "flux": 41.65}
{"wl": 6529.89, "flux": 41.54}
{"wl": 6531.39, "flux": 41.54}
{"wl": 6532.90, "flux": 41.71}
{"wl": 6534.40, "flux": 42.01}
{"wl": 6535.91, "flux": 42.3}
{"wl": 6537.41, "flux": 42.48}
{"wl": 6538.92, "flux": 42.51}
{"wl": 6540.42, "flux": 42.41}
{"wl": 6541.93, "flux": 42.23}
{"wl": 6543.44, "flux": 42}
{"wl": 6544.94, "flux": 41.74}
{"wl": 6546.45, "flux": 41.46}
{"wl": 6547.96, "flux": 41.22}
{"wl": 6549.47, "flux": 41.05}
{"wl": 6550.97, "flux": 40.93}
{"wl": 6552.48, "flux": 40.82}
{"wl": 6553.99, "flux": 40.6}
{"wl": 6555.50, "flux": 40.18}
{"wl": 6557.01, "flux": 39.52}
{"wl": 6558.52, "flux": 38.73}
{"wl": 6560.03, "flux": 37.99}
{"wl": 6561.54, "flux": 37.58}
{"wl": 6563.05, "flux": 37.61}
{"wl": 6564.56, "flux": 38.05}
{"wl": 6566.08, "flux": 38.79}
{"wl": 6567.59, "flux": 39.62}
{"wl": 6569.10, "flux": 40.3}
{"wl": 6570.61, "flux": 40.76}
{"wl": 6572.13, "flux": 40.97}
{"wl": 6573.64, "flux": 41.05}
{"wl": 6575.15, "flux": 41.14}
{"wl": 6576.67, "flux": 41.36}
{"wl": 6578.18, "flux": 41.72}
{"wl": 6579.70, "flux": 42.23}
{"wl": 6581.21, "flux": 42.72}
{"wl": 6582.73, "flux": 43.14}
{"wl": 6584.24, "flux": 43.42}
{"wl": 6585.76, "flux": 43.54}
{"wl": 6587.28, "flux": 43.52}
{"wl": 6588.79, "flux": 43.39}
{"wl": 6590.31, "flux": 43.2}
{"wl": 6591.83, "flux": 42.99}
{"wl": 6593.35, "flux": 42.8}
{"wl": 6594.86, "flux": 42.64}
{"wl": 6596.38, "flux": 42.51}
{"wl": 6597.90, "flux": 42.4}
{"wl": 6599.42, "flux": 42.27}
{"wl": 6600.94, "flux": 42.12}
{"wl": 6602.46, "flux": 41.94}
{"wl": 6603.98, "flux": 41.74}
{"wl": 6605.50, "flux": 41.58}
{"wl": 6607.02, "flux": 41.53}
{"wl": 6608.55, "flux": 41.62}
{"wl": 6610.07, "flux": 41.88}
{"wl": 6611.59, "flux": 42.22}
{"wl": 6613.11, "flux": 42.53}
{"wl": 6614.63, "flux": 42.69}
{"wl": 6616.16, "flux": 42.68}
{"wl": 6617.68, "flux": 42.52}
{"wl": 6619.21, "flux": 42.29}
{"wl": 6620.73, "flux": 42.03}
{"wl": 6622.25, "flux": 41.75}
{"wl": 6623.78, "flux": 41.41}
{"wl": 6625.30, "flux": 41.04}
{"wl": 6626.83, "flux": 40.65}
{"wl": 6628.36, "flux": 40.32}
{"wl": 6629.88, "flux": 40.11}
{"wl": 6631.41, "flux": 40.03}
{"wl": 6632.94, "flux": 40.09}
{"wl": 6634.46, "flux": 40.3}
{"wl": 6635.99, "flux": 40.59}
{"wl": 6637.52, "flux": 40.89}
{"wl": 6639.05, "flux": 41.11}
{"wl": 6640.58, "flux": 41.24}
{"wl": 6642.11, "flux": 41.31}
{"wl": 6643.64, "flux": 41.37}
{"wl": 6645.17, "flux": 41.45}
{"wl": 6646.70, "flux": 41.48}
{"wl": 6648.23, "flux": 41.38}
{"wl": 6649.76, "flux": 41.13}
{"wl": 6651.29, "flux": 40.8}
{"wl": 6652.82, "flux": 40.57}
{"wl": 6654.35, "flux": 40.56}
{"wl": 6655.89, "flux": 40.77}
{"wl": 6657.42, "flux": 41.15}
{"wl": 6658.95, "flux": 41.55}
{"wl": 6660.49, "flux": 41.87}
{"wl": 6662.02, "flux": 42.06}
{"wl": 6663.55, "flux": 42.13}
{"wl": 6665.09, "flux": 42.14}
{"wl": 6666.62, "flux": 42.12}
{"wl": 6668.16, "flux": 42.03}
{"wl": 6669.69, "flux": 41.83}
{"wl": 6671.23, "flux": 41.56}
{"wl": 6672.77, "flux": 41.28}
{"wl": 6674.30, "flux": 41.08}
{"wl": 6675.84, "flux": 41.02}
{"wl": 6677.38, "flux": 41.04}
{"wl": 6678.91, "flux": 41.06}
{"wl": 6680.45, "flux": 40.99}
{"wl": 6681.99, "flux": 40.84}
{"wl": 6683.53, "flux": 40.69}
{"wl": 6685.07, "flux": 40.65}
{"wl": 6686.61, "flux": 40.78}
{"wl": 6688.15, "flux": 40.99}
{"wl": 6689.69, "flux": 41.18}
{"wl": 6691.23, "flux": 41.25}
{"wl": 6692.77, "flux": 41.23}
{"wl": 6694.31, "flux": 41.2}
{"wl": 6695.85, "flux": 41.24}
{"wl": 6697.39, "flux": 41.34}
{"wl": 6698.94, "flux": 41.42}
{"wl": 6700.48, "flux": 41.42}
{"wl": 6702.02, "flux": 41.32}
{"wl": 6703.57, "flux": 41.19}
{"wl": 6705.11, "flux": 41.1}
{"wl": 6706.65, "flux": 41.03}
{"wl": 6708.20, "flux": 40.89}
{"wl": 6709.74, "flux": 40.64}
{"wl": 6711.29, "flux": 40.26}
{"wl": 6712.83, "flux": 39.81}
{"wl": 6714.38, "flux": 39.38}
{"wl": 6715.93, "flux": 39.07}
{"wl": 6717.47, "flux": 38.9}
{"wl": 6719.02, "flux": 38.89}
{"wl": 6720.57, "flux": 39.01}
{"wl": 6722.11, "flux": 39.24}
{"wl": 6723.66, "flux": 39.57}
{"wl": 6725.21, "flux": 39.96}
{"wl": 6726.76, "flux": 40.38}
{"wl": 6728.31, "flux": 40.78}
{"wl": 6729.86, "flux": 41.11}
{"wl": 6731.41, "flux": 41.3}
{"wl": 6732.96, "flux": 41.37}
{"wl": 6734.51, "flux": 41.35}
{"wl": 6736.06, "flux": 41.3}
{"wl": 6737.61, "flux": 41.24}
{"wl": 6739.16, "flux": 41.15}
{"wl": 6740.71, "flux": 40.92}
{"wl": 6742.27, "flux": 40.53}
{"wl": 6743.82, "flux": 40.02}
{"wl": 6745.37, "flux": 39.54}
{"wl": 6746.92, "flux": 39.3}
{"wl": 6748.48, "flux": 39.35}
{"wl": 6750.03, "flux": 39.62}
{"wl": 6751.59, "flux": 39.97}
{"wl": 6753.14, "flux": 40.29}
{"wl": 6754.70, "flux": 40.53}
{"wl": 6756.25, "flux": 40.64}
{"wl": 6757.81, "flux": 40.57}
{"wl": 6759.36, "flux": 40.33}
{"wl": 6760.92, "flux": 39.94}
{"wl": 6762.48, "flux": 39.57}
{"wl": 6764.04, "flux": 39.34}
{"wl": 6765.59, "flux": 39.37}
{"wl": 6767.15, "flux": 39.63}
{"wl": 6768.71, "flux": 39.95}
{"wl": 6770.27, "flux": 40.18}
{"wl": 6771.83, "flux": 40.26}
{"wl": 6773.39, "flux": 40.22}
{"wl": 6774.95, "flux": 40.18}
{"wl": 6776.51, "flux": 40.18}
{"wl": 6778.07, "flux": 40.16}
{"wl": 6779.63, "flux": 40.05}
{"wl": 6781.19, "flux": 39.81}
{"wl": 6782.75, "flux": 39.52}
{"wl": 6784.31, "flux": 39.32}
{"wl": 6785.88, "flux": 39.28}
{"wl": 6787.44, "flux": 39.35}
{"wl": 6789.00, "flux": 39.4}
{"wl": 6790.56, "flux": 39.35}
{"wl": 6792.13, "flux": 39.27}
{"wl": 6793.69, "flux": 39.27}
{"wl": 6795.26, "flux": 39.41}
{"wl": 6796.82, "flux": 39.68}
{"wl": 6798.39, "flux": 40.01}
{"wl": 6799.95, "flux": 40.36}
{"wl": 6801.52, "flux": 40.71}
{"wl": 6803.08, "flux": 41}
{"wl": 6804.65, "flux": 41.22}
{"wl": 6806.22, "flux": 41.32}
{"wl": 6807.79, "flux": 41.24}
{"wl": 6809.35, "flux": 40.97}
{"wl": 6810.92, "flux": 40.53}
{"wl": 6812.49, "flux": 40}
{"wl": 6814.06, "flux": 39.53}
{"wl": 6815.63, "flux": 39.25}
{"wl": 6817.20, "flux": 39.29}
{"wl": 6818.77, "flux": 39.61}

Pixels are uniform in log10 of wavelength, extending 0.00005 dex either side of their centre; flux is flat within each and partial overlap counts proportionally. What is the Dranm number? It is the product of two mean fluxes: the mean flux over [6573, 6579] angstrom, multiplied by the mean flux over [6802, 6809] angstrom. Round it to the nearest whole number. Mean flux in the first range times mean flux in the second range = 1702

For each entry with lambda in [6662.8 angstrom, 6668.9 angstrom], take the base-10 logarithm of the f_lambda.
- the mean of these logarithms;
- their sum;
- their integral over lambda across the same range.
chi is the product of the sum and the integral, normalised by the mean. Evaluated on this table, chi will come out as 40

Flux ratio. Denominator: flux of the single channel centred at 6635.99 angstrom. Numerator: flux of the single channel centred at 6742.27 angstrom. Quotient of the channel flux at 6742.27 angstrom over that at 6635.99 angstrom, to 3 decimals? 0.999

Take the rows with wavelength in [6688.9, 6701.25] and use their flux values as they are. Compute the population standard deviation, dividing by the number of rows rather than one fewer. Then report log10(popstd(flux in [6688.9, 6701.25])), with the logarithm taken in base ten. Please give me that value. -1.0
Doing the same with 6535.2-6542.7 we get -1.0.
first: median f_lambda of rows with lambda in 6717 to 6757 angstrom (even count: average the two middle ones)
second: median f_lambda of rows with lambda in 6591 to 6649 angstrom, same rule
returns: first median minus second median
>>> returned -1.3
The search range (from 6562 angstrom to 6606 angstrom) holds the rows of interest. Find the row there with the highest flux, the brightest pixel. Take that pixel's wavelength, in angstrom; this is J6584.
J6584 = 6585.76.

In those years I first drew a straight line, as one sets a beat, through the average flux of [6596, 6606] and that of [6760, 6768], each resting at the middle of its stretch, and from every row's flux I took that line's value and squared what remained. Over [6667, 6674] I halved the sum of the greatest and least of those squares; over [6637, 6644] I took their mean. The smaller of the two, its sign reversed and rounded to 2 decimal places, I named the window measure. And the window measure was -0.12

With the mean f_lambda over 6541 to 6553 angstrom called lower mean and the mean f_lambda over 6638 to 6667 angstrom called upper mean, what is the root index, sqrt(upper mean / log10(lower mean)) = 5.06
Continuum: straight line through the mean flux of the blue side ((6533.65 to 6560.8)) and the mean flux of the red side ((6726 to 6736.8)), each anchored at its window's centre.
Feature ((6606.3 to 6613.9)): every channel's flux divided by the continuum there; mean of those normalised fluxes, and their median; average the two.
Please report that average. 1.02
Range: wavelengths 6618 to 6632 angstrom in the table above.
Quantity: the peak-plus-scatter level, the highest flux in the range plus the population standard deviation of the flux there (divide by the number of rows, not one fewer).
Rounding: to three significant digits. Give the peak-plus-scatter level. 43.1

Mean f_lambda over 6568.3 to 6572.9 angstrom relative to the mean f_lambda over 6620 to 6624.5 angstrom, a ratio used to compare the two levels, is 0.97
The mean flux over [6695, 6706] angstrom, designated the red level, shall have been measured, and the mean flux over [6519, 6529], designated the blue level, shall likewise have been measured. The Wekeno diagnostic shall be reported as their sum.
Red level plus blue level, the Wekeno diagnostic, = 82.9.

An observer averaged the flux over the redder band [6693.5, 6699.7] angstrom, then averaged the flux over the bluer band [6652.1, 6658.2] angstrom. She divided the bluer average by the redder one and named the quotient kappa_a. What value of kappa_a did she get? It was 0.99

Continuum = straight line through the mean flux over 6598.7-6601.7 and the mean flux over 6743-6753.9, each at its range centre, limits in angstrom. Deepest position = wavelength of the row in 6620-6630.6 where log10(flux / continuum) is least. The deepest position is 6629.88 angstrom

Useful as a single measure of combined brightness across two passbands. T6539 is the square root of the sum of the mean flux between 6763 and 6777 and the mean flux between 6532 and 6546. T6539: 9.06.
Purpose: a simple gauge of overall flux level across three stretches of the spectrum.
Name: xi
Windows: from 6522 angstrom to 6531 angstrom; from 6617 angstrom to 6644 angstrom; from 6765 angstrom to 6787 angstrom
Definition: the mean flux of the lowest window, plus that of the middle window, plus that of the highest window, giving 122.6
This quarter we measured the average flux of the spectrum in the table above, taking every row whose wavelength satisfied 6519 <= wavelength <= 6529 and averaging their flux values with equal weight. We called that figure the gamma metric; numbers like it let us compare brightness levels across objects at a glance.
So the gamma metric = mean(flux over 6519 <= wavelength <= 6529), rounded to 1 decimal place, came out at 41.6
